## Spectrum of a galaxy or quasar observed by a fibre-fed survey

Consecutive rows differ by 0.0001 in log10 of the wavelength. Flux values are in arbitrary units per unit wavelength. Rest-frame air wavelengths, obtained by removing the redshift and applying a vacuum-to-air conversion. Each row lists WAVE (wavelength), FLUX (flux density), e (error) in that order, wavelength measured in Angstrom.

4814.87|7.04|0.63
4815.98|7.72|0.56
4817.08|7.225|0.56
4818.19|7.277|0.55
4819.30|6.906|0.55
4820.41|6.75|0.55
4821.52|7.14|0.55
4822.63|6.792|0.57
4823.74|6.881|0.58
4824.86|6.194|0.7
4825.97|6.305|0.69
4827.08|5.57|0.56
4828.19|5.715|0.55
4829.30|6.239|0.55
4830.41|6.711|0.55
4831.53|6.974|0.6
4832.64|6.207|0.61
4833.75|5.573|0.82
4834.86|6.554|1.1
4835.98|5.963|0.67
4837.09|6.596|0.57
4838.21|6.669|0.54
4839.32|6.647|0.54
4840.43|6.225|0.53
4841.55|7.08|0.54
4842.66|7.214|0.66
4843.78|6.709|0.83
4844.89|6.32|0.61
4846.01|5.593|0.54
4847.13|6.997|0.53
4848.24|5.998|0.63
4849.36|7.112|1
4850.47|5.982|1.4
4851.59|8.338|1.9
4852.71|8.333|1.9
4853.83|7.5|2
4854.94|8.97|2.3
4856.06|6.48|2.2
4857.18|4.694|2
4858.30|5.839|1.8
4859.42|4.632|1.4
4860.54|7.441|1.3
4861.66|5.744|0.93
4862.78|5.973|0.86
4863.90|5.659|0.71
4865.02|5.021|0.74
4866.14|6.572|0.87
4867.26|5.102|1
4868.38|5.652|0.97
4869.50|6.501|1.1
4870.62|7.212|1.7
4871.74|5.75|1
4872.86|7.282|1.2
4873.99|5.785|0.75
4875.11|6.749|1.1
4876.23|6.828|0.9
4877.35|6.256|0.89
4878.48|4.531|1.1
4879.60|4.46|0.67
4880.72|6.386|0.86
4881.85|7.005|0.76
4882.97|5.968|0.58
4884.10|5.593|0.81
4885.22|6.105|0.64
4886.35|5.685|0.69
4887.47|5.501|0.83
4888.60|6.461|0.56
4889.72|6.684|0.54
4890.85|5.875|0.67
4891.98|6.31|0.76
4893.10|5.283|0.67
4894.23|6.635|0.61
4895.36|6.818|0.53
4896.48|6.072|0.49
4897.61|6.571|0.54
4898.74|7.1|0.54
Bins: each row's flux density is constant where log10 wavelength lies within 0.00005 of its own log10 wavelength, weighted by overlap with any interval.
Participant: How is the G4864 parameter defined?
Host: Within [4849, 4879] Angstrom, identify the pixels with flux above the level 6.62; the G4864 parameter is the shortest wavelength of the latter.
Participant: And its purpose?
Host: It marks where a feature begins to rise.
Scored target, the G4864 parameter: 4849.36 Angstrom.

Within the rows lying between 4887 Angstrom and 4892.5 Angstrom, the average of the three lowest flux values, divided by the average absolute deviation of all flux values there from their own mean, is 15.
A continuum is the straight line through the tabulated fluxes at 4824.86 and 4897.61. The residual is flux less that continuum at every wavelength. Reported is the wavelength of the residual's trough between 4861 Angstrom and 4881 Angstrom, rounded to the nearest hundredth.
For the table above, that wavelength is 4879.60 Angstrom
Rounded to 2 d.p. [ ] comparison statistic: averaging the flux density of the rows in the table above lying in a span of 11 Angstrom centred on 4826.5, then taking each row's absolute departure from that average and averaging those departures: 0.45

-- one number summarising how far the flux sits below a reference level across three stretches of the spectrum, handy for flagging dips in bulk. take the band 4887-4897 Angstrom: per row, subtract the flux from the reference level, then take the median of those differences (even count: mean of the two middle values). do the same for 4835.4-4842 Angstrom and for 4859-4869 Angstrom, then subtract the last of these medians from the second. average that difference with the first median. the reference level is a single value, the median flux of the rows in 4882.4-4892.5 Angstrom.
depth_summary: -0.7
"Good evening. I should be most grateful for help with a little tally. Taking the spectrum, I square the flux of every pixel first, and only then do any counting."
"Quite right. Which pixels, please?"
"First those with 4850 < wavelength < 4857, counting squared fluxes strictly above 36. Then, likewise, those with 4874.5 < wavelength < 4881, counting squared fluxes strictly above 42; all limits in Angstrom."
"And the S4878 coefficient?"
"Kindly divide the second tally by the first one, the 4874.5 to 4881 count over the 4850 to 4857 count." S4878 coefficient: 0.40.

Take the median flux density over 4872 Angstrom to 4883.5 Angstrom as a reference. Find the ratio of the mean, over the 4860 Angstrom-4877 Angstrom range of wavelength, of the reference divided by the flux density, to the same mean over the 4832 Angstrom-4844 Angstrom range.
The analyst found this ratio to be 1.05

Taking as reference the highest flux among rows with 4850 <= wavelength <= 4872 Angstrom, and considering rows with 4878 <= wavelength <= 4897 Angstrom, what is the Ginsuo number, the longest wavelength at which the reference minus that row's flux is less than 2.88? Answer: 4895.36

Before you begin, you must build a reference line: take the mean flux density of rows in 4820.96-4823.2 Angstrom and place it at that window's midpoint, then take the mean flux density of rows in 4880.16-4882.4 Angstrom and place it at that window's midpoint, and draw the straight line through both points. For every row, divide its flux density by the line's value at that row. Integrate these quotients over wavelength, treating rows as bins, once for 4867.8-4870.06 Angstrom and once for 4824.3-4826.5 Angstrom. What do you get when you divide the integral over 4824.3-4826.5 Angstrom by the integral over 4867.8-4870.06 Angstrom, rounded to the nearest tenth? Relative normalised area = 1.0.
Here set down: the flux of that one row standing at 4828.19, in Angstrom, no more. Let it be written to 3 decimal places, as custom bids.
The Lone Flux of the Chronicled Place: 5.715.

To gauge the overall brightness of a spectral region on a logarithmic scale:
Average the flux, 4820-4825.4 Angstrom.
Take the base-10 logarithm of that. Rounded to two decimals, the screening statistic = 0.83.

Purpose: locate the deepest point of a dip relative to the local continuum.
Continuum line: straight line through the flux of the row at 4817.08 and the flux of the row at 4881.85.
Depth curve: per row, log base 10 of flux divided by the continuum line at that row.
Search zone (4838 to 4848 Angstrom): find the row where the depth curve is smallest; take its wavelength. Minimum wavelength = 4846.01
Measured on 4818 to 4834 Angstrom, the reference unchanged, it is 4827.08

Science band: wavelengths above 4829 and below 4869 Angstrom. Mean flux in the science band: 6.43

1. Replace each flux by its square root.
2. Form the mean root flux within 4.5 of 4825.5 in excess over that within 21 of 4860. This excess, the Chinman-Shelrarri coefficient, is 0.01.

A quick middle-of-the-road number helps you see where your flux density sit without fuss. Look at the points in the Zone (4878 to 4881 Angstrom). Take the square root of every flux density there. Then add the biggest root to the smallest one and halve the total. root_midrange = 2.32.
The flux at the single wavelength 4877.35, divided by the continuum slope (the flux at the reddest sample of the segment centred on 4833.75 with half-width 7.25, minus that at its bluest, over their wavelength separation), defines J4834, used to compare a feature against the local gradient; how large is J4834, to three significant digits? 128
